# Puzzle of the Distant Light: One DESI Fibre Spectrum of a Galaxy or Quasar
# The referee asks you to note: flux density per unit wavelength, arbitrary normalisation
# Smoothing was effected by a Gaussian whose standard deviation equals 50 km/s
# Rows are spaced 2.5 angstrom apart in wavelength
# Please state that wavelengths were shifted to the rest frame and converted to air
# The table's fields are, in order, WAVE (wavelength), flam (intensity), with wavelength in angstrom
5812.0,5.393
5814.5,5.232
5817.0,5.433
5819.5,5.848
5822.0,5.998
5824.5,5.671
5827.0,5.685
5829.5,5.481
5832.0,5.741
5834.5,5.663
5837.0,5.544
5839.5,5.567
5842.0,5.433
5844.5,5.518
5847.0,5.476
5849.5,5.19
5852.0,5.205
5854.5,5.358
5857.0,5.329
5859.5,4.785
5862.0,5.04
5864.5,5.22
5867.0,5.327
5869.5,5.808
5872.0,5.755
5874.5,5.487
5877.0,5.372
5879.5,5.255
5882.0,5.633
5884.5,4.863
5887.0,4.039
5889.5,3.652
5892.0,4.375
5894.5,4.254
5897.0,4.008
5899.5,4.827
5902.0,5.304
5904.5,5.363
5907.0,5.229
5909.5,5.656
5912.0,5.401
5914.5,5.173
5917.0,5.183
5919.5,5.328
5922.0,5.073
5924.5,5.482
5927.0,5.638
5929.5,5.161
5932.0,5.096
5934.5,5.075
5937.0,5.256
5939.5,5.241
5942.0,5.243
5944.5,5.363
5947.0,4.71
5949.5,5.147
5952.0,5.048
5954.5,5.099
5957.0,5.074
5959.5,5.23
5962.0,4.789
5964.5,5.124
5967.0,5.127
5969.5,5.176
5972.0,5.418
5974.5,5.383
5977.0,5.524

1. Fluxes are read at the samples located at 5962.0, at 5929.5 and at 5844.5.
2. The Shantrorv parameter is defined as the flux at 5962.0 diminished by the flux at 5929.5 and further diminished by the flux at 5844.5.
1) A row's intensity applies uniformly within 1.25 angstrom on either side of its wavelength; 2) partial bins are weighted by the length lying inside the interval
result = -5.89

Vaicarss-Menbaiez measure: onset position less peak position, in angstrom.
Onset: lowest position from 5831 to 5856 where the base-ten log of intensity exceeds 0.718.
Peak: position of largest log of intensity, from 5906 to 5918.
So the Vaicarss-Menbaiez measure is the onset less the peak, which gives -77.5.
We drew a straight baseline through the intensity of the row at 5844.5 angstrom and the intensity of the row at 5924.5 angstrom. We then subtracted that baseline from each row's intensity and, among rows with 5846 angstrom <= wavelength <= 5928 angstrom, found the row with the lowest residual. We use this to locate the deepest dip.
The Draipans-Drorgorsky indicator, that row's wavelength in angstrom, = 5889.5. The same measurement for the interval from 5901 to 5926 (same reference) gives 5922.0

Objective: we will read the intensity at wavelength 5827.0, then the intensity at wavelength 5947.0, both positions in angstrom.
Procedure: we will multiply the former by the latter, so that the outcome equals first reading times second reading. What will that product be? 26.8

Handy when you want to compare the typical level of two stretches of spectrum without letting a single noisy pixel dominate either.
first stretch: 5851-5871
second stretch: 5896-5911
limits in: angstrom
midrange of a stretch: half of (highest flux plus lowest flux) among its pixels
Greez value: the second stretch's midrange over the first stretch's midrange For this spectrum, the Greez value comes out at 0.91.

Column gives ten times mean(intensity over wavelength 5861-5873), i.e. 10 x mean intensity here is 54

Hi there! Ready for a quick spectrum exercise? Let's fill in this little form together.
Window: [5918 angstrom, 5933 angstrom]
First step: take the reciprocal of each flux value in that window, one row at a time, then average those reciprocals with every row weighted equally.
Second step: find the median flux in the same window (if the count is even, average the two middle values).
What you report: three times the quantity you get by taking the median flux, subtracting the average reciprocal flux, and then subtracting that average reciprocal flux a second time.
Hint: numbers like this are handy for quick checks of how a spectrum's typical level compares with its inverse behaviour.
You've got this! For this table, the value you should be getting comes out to 14.6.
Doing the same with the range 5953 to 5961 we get 14.1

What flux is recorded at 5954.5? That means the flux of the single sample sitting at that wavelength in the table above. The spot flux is 5.099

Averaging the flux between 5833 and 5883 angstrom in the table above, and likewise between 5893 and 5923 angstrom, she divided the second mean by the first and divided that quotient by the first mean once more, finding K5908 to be 0.174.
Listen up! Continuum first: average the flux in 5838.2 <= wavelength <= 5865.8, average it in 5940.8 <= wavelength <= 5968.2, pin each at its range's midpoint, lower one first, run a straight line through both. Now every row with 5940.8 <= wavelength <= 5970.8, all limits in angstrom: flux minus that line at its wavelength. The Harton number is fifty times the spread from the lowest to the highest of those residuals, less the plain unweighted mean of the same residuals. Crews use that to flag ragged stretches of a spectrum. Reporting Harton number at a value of 32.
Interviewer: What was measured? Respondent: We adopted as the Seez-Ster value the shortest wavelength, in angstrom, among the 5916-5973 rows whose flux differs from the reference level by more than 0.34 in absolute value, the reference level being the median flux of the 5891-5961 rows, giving 5927.0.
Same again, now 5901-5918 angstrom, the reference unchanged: 5909.5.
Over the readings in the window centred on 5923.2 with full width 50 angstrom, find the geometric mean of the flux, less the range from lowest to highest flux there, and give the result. 4.3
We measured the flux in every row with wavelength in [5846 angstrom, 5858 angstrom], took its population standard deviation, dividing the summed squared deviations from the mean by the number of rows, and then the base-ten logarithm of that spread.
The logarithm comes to -0.98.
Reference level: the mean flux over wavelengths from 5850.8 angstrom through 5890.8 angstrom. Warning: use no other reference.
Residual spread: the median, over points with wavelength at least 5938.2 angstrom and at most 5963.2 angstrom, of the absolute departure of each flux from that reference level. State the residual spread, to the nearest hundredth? 0.10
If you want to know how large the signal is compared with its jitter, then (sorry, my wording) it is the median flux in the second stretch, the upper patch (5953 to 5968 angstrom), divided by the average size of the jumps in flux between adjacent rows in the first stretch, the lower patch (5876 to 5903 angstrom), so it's 11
